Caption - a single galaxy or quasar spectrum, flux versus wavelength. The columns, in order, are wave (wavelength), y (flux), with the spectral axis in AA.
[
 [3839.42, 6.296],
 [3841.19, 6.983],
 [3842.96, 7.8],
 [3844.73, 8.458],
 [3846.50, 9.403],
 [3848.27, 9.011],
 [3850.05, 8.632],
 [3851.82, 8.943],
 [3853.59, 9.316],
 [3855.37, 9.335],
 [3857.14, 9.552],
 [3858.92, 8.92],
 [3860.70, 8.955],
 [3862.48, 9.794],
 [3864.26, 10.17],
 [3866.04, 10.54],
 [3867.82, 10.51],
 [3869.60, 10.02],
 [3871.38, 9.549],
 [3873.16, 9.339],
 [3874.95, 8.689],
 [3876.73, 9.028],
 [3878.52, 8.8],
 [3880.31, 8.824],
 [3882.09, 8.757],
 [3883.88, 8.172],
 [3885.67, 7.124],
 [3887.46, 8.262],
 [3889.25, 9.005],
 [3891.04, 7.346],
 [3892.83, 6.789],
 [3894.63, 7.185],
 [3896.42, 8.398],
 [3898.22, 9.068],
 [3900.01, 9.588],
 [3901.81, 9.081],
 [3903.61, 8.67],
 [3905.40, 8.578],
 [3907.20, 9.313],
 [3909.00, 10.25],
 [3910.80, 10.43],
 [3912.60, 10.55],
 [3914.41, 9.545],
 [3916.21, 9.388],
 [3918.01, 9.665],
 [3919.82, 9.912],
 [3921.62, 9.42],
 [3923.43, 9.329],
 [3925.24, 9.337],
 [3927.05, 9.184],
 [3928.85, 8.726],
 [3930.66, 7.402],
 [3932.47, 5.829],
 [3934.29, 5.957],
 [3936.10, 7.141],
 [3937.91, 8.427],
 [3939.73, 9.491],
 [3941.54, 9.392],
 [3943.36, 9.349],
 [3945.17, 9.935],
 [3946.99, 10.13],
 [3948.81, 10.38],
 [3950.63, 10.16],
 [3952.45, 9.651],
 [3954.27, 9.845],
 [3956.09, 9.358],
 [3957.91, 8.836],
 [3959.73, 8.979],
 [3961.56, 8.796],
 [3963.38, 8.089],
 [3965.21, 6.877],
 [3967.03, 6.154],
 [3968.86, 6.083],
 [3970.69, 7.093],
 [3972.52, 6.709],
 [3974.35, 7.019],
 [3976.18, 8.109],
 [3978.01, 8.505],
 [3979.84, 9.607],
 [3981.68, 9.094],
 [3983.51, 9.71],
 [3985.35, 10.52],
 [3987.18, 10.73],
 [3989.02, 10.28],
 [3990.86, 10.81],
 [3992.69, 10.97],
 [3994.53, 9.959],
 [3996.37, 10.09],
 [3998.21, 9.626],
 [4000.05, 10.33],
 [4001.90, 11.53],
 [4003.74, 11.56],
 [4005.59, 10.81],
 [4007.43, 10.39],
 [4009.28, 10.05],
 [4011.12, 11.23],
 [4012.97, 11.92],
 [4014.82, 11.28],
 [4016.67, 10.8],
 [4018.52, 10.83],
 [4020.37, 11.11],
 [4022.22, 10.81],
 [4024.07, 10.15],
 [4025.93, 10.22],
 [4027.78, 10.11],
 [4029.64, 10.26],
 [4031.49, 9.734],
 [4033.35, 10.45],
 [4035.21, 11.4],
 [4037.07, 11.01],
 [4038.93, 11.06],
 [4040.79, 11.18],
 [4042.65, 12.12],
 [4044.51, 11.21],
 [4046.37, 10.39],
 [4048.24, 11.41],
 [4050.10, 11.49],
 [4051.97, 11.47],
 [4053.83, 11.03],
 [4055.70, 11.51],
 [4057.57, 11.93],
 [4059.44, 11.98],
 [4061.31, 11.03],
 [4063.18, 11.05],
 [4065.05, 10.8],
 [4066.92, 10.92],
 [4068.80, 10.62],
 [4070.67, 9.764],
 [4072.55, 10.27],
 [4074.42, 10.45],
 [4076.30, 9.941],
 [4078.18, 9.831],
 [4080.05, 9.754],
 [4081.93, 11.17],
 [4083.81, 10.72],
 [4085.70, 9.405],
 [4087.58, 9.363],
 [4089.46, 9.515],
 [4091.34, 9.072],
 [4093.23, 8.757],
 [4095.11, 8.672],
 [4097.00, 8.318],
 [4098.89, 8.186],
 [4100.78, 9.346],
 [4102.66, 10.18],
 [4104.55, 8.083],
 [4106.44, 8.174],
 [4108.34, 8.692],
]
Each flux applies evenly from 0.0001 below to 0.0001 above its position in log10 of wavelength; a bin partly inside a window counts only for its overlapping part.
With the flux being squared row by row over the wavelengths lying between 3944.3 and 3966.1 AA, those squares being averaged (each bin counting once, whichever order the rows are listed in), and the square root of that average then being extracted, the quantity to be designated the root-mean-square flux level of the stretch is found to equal 9.3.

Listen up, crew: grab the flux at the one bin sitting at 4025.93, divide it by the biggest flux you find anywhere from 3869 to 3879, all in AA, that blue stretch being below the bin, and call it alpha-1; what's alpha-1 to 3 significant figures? 1.02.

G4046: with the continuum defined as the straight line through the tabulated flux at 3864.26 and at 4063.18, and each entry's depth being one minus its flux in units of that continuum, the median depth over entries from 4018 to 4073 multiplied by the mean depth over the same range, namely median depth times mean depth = 0.0000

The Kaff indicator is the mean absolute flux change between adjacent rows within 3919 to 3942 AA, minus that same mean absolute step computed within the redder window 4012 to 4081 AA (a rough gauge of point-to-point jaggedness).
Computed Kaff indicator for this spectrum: 0.25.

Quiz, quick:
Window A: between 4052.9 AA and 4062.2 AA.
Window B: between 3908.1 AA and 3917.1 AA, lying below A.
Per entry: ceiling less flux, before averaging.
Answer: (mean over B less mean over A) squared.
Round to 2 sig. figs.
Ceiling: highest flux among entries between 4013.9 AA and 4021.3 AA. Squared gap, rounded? 2.1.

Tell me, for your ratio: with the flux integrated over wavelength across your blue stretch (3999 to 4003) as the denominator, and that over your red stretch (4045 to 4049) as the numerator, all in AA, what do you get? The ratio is 1.0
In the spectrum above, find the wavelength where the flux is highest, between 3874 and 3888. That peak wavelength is 3876.73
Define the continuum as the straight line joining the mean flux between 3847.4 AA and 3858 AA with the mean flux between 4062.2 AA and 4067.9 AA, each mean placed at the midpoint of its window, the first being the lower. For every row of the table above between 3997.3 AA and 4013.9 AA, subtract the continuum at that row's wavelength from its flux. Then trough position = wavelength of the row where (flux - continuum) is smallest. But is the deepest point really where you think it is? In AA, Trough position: 3998.21 AA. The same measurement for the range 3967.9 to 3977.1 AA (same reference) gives 3968.86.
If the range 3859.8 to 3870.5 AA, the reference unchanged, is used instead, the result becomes 3860.70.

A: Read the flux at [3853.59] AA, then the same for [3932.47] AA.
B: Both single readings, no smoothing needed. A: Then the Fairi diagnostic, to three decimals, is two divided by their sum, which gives 0.132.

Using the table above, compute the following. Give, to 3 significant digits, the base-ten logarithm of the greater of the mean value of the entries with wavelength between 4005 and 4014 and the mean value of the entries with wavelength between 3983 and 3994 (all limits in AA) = 1.04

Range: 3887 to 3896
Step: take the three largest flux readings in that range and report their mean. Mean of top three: 8.2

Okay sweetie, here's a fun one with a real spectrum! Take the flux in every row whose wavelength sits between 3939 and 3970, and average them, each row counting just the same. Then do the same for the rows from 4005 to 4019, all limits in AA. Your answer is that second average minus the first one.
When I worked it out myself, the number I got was 2.0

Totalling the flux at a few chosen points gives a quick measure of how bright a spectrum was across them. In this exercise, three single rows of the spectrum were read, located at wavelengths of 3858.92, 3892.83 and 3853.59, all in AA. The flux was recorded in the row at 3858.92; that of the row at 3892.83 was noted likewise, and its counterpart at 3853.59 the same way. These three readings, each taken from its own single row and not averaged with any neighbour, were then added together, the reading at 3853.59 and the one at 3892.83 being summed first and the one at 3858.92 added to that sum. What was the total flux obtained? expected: 25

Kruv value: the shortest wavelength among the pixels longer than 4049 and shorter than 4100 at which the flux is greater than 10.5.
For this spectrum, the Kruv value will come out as 4050.10 AA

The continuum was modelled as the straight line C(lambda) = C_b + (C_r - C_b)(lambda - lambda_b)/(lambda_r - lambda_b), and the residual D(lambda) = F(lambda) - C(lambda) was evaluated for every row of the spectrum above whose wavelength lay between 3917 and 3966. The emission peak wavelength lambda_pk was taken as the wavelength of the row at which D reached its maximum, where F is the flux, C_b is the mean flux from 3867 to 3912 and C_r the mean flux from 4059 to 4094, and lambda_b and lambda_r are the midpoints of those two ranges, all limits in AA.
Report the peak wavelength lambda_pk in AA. 3948.81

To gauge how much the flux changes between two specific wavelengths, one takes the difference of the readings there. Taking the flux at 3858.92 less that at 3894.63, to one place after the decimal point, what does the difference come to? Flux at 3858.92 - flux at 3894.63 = 1.7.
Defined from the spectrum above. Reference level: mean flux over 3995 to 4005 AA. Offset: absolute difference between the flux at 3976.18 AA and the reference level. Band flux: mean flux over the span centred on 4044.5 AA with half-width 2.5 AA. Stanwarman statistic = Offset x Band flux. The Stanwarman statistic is 28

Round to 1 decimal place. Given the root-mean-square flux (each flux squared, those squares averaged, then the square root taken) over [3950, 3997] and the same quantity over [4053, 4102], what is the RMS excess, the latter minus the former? 1.1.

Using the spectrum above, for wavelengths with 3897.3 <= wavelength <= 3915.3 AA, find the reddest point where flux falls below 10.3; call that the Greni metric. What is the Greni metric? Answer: 3914.41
